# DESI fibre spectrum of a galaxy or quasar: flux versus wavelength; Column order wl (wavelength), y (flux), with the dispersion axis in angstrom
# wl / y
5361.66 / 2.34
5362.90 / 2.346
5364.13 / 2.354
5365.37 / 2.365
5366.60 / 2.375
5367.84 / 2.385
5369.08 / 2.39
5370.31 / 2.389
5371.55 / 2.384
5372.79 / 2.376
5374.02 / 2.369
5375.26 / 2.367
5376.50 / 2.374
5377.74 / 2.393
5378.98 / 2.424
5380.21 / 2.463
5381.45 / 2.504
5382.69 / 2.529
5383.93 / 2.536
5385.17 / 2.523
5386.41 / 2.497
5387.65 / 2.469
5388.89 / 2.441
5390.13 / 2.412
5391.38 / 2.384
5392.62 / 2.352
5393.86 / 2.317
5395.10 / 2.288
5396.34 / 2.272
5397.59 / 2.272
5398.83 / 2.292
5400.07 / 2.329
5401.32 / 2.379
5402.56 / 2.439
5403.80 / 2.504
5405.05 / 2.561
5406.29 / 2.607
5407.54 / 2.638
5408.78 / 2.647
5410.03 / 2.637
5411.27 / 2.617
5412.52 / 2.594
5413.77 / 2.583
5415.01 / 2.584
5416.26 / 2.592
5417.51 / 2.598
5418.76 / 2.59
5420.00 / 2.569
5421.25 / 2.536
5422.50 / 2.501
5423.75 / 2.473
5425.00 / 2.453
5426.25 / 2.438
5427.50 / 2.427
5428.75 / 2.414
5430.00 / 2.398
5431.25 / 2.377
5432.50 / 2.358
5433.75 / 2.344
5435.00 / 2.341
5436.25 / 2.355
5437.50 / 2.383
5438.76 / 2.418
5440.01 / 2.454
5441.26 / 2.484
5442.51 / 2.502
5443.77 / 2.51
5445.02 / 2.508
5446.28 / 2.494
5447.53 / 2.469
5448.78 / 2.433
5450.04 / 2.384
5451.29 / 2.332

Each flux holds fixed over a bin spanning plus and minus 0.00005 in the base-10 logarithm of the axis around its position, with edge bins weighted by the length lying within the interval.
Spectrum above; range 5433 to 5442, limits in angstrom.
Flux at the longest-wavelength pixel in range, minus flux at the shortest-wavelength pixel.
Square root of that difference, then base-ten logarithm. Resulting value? -0.43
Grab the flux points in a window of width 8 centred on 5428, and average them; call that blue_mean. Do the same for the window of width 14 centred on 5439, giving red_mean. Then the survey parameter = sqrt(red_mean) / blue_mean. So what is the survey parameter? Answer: 0.644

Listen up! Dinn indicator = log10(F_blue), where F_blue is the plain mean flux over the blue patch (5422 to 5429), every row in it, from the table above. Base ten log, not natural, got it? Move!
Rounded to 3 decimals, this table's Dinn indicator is 0.389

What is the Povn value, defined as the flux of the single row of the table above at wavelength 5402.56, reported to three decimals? 2.439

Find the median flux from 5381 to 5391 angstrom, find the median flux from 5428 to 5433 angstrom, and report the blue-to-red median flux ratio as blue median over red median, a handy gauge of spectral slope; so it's 1.05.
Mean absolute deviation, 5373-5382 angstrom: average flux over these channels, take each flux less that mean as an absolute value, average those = 0.043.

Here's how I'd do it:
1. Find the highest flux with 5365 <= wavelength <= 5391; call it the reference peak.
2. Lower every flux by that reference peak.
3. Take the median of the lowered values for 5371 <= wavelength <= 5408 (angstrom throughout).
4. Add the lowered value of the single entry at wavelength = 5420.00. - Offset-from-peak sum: -0.10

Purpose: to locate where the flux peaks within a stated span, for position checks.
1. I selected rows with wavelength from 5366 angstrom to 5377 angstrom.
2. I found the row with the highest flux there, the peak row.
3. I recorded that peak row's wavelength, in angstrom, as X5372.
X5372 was 5369.08 angstrom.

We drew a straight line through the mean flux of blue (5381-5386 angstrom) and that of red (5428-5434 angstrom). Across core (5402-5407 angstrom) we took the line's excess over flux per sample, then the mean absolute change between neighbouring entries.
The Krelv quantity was 0.060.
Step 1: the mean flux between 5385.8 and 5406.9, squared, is 5.76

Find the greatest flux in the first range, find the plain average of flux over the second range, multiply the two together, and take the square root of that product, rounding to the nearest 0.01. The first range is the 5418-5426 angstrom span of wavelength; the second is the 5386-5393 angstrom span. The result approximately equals 2.51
